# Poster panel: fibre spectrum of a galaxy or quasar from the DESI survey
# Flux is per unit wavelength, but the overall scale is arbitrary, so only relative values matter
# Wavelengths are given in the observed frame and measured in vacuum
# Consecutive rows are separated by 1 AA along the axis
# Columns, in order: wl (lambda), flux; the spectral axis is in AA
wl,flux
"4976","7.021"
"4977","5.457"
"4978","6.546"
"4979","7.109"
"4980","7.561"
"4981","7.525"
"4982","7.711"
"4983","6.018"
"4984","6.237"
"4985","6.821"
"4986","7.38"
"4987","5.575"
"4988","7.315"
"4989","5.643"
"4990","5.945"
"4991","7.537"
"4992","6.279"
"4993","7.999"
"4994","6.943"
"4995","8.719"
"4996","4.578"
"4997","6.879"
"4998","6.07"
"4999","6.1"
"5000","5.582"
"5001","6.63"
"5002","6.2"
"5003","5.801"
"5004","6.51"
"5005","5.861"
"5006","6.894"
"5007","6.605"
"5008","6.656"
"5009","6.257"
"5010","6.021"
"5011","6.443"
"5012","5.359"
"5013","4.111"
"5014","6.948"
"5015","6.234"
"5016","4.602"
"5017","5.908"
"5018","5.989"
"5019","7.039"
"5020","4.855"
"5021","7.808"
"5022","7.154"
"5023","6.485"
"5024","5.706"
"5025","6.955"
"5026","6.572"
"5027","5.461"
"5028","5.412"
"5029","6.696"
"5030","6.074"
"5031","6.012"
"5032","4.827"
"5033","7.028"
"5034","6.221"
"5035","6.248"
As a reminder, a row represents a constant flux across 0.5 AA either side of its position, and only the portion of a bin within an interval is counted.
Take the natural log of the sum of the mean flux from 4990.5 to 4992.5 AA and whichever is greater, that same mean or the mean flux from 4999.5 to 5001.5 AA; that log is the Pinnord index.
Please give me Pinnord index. 2.63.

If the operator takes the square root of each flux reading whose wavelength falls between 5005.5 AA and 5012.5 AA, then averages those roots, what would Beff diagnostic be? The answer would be 2.51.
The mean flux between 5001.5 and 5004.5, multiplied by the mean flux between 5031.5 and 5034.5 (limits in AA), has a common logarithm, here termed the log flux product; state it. 1.57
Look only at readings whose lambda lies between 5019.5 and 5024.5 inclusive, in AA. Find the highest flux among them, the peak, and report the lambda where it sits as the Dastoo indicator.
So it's 5021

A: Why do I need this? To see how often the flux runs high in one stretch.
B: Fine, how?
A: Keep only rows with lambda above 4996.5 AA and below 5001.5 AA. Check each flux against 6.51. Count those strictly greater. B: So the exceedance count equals 2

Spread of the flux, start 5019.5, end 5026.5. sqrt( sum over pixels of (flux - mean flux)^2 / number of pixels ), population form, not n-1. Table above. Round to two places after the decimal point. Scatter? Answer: 0.90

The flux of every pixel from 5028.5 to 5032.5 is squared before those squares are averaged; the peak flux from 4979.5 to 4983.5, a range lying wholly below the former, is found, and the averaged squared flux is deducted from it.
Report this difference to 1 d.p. -27.6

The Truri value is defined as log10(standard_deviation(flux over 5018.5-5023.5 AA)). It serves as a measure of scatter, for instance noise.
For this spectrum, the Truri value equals 0.0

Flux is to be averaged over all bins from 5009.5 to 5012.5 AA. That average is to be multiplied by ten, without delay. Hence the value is 59.4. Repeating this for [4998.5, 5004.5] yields 61.4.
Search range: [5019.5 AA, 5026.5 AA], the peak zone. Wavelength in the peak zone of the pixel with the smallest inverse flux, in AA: 5021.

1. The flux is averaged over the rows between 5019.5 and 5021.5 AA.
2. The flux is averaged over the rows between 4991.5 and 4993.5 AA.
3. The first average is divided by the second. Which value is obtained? 0.89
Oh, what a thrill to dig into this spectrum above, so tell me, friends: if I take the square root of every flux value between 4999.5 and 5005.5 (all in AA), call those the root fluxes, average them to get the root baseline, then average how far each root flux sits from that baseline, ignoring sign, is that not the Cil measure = 0.07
